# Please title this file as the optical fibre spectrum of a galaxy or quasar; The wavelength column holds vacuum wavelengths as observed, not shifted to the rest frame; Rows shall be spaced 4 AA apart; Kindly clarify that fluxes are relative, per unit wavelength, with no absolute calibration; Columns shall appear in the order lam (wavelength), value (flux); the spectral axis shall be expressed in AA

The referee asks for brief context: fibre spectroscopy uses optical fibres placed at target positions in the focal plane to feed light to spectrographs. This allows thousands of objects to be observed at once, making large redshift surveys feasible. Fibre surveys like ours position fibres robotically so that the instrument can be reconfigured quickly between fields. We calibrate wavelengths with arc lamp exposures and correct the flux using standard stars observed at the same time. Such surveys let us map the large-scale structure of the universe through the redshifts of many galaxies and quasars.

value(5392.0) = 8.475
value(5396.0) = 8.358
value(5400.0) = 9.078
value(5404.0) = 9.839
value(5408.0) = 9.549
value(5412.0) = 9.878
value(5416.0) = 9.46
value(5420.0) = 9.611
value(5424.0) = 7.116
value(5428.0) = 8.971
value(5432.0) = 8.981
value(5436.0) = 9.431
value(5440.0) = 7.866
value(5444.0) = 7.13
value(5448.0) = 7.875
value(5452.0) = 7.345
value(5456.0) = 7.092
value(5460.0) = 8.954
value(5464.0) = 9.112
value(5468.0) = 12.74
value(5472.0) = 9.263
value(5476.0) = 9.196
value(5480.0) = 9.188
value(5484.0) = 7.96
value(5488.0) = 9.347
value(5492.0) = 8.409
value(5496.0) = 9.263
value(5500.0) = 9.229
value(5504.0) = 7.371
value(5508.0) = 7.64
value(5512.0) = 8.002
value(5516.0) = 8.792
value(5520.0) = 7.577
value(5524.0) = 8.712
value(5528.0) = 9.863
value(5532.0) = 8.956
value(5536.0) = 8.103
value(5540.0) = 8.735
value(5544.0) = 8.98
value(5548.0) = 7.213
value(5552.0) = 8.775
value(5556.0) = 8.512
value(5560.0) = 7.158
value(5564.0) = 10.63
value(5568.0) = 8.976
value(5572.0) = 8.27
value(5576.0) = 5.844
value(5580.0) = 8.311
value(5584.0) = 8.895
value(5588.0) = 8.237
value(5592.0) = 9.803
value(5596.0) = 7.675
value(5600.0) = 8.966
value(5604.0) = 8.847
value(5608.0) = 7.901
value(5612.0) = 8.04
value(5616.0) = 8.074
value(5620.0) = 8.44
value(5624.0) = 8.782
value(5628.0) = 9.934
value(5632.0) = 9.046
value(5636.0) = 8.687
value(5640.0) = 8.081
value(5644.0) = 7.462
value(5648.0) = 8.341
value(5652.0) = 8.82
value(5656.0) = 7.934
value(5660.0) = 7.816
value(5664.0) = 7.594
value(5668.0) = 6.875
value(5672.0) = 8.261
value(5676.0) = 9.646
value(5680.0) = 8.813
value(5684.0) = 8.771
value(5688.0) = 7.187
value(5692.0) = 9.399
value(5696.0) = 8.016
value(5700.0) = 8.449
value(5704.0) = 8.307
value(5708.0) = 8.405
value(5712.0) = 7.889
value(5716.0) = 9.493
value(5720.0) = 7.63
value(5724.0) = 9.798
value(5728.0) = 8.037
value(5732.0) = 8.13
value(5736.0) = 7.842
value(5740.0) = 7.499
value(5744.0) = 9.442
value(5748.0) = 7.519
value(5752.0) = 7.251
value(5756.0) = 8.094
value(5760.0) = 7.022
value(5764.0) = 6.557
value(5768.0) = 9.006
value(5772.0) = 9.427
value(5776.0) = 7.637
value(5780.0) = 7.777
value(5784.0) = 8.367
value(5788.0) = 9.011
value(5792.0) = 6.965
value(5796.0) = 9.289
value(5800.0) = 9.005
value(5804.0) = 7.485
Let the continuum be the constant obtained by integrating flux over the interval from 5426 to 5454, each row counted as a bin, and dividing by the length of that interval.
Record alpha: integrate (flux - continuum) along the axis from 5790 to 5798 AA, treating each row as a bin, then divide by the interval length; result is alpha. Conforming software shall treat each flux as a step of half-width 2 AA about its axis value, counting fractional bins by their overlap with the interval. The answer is -0.10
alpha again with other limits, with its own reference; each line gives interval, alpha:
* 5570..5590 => -0.32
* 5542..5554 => 0.09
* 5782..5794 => -0.11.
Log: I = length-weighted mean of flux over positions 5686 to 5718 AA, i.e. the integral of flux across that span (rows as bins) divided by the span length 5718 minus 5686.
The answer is 8.39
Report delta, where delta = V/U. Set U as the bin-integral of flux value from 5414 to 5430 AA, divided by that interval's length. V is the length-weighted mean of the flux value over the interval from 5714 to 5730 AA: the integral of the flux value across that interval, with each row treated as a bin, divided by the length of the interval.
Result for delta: 0.99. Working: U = 8.79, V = 8.74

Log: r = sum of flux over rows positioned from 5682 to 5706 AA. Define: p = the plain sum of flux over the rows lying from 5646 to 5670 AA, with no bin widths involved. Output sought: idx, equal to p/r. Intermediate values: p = 47.4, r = 50.1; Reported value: 0.95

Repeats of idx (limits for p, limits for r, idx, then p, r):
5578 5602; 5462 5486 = 0.90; 51.9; 57.5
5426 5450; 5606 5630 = 0.98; 50.3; 51.2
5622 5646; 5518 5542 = 1.00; 52.0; 51.9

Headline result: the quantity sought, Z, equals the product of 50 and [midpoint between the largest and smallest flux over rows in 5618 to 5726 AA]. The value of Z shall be 420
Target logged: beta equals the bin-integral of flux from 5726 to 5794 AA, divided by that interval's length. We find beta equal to 7.98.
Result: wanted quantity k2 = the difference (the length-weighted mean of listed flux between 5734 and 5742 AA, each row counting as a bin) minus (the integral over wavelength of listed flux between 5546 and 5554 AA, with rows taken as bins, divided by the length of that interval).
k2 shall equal -0.3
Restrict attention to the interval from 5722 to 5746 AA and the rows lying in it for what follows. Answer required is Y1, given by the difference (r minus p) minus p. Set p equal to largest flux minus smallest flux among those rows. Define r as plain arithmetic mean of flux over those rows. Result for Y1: 3.9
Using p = 2.3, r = 8.46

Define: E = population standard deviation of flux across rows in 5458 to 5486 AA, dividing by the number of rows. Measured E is 1.39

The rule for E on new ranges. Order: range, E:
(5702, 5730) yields 0.76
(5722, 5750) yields 0.85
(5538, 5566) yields 1.09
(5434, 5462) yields 0.84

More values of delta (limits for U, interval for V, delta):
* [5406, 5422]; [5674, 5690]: 0.89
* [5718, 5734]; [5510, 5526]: 0.98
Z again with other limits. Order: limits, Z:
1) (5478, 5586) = 412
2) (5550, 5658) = 412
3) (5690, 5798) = 409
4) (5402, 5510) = 496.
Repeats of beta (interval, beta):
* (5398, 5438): 9.19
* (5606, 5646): 8.44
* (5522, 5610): 8.52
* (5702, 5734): 8.46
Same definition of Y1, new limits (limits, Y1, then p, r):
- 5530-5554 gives 4.9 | 1.8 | 8.46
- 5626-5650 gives 3.6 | 2.5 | 8.59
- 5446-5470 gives -2.4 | 5.6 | 8.85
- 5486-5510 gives 4.6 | 2.0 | 8.54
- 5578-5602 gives 4.4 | 2.1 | 8.65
